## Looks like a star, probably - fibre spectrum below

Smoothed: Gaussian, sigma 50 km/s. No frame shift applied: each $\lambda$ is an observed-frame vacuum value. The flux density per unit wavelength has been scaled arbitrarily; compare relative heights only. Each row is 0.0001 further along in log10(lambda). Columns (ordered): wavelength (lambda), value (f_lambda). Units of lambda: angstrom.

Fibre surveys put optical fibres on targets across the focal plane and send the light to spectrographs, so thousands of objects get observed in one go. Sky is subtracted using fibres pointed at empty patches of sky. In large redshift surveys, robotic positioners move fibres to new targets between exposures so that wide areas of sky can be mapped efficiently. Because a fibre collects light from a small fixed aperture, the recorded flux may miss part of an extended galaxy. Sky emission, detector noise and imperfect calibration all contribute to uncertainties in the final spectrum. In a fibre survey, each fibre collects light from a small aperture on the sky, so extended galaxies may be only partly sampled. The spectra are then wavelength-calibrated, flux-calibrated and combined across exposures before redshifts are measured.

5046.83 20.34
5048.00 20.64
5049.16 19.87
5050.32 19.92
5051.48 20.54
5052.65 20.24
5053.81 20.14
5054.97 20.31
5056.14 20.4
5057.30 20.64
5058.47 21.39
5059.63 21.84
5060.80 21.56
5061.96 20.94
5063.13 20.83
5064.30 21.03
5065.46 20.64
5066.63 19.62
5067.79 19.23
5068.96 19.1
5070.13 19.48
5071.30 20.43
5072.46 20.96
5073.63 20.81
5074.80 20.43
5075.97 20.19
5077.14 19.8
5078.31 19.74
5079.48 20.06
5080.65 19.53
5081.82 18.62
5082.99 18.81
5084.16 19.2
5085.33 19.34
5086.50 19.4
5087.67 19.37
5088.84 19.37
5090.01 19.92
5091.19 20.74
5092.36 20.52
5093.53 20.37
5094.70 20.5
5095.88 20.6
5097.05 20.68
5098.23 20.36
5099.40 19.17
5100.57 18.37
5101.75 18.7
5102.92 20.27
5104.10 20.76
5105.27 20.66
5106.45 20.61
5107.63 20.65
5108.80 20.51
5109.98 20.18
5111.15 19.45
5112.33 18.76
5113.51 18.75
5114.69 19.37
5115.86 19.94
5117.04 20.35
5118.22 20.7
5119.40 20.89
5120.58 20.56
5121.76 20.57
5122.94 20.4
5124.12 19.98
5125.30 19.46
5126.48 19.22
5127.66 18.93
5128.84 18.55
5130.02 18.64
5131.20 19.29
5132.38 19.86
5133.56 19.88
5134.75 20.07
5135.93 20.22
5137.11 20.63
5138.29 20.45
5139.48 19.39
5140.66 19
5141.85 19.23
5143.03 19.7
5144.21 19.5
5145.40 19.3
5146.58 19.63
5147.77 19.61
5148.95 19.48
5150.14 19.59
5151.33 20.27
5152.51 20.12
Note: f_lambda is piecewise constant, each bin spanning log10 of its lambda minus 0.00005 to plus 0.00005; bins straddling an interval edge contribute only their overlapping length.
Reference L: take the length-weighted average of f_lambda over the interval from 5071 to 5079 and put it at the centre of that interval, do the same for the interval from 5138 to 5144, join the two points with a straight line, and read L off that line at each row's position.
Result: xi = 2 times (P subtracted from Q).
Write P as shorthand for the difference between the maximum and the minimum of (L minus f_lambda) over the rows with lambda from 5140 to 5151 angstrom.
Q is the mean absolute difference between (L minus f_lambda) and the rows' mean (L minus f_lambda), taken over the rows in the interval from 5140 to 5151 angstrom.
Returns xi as -1.1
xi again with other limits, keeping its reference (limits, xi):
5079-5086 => -2.1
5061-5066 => -0.5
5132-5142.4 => -2.3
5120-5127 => -1.7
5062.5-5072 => -2.4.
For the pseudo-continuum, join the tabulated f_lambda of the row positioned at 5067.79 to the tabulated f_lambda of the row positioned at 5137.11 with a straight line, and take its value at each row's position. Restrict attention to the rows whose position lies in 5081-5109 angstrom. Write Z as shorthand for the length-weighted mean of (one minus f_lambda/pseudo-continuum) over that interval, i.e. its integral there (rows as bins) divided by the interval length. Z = -0.01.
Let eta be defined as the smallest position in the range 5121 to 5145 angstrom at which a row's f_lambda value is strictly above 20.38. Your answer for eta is 5121.76 angstrom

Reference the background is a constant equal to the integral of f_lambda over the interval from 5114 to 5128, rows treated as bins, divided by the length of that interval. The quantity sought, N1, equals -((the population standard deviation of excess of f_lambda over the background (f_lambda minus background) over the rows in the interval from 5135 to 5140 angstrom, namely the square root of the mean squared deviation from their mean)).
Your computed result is -0.47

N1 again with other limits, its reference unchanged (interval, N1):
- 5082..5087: -0.23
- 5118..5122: -0.13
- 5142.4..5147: -0.15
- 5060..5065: -0.28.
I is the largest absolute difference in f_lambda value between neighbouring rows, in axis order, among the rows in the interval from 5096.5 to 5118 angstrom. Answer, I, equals 1.57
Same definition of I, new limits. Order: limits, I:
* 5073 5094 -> 0.91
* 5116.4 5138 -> 0.65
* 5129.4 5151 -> 1.06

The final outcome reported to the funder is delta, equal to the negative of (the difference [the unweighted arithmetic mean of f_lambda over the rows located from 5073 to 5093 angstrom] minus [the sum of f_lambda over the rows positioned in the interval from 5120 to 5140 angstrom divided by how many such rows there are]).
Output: 0.0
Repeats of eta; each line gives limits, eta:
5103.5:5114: 5104.10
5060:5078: 5060.80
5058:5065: 5058.47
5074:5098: 5074.80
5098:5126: 5104.10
